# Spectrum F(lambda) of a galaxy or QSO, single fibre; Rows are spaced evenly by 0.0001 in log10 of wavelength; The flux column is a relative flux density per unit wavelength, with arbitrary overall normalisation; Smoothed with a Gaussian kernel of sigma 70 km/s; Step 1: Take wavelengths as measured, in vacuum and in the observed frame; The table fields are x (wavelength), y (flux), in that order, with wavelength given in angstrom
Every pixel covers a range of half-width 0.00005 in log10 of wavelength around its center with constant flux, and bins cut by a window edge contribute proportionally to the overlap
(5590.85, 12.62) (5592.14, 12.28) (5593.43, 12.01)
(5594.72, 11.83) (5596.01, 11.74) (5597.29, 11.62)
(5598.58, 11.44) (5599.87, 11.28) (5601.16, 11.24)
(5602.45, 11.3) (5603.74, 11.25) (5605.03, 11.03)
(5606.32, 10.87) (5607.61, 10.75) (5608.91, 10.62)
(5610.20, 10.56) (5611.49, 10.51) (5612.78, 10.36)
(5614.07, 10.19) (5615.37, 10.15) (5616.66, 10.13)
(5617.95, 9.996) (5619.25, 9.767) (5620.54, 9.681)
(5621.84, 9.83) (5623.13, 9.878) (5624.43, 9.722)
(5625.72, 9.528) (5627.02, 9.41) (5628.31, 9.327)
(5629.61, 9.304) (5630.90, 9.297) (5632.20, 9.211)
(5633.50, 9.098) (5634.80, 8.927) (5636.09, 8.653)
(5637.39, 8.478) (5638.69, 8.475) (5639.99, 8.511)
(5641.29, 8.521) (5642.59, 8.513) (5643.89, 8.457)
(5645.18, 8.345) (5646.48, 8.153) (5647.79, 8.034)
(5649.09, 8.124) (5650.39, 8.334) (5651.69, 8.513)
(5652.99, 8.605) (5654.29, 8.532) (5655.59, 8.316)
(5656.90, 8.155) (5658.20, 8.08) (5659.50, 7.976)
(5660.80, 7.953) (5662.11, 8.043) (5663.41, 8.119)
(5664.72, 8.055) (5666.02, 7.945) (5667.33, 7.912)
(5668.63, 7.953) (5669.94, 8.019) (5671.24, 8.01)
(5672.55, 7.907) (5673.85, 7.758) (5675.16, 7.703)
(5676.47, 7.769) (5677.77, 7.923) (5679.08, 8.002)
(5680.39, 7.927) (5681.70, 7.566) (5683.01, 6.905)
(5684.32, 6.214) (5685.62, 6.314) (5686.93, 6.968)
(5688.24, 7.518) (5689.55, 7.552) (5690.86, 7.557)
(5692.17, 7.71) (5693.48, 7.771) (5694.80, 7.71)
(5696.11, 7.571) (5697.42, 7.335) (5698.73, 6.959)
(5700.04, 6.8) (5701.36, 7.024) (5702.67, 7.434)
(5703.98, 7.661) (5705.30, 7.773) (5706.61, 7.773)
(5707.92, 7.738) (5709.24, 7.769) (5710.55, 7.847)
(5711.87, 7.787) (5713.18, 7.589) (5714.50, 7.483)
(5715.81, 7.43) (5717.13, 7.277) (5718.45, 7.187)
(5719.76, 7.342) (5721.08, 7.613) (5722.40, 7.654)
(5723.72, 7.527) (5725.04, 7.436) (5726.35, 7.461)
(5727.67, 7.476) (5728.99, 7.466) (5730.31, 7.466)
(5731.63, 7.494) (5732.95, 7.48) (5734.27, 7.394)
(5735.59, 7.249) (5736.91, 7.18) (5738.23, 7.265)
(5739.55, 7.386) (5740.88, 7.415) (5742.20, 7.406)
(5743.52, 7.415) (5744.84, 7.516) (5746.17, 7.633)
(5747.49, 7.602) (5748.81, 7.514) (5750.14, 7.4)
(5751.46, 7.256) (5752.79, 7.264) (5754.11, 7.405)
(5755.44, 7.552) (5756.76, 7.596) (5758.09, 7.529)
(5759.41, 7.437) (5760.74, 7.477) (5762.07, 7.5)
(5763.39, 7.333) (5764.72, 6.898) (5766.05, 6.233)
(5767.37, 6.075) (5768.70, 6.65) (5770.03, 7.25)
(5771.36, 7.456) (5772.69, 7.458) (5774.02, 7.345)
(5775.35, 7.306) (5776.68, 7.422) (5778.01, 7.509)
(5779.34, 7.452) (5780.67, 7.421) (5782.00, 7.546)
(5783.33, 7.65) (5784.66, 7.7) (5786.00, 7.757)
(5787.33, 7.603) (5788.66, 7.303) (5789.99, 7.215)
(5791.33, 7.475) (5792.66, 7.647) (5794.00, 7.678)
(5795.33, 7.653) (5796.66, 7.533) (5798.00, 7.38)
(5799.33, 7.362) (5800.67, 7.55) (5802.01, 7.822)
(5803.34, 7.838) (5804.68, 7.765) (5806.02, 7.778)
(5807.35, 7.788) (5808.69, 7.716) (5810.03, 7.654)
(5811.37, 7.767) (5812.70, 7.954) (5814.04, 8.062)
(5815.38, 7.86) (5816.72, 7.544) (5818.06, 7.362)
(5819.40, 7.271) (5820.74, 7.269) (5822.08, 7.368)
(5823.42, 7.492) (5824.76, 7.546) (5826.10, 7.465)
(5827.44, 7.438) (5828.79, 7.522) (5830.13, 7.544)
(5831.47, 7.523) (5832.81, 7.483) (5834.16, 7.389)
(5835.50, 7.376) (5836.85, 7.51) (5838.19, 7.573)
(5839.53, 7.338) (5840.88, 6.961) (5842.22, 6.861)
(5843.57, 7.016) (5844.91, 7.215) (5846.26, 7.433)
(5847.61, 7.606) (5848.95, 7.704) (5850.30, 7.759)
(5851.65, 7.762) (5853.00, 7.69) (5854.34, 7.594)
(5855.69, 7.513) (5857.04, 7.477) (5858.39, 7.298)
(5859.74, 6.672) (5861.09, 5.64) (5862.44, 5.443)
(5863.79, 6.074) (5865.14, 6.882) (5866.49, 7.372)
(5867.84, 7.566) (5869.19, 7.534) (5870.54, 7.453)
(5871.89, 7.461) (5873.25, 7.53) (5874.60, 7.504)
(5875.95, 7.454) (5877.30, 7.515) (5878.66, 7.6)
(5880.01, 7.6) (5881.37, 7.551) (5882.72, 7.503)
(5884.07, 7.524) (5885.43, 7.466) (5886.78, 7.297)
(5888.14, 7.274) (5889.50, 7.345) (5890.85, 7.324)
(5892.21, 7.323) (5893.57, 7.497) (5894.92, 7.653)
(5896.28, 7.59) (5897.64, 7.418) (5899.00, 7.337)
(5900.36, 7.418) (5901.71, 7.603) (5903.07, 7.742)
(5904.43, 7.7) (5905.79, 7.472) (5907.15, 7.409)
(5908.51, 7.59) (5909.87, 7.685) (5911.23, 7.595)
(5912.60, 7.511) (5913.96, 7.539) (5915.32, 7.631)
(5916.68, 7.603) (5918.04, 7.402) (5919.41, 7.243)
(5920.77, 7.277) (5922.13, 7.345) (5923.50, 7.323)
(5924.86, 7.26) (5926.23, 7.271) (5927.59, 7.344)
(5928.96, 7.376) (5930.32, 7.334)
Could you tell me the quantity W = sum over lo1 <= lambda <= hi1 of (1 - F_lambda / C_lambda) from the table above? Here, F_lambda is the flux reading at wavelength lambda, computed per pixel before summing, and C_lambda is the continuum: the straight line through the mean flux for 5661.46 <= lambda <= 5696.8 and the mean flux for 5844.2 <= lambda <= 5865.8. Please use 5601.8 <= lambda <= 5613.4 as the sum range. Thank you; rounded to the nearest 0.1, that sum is -3.4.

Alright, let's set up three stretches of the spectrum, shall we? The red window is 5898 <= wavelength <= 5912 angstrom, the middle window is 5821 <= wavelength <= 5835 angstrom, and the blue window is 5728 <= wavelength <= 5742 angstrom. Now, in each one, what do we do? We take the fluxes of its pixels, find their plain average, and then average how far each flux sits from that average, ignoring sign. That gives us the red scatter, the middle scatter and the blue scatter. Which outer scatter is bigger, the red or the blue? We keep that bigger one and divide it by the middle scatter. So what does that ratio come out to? 2.4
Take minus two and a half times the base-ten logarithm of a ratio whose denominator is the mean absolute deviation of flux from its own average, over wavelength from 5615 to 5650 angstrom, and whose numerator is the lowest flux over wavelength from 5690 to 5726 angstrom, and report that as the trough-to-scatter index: -2.7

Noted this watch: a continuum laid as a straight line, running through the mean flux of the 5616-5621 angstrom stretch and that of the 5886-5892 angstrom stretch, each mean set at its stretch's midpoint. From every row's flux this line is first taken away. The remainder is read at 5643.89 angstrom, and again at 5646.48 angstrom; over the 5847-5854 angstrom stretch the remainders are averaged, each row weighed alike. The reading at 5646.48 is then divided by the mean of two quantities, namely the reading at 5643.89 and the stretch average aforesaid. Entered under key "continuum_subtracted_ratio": 2.5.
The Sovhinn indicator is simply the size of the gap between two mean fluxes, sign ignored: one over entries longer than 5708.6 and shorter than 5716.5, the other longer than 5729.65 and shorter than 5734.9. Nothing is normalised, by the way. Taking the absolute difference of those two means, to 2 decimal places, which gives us 0.19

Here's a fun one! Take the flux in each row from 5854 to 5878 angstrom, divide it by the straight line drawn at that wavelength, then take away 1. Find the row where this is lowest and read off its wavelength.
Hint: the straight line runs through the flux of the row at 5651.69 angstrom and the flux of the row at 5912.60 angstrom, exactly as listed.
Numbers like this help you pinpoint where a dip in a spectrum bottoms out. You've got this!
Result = 5862.44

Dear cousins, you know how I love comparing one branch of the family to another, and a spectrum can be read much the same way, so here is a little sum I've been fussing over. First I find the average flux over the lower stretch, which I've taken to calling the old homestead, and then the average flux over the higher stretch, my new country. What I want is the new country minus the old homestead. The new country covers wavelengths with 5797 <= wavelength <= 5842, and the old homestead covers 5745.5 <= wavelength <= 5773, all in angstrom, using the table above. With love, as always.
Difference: 0.29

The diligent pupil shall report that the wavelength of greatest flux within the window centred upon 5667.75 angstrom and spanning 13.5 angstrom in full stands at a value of 5663.41 angstrom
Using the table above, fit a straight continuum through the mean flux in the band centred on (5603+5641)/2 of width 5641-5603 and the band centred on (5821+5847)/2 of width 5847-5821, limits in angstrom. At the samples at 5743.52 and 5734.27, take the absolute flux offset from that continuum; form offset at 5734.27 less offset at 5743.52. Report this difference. 0.1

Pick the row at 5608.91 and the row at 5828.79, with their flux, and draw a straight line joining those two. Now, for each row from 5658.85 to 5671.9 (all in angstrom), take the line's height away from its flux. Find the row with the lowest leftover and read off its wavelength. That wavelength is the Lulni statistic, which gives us 5660.80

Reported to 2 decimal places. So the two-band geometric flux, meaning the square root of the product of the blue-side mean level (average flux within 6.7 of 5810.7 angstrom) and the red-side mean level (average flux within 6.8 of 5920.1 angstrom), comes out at 7.59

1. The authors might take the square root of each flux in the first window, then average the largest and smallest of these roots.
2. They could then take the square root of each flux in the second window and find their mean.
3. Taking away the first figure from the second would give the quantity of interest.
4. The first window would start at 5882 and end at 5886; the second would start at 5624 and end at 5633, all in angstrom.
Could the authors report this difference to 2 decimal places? 0.33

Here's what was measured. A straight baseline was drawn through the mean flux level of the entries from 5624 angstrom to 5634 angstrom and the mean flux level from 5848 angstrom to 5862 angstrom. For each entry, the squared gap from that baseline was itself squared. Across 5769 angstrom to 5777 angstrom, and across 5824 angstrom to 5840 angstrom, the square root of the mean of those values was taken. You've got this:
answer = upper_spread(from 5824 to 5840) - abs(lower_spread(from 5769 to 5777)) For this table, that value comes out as -0.5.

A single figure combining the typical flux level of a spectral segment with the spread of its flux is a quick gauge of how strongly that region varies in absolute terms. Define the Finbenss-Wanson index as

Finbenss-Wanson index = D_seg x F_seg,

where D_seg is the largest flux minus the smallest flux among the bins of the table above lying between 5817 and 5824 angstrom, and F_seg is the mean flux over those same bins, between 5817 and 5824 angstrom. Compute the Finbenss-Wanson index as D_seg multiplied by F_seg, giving 2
